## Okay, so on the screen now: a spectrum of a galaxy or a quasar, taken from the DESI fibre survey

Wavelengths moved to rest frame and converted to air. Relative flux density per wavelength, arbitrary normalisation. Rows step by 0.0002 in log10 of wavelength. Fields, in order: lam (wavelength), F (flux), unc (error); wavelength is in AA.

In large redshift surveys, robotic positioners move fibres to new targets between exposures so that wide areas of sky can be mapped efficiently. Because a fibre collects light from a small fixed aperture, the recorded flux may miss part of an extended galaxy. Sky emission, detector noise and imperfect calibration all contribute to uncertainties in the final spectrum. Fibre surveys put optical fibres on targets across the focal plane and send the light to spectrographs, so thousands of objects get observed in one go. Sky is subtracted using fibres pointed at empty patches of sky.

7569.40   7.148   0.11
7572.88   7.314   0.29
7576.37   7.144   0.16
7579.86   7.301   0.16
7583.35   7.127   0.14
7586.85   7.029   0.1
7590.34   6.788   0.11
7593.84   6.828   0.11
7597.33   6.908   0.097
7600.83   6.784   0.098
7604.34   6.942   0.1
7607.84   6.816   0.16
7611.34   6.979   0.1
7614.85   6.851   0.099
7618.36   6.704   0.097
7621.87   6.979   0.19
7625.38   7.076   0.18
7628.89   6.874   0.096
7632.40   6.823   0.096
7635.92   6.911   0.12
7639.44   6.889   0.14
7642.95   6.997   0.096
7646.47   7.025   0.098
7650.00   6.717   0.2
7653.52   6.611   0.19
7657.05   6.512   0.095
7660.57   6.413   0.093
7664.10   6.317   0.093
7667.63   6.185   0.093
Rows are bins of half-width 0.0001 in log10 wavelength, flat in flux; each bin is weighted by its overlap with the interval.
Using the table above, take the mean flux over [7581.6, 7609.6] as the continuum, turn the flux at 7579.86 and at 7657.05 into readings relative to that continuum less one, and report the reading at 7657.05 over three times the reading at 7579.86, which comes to -0.33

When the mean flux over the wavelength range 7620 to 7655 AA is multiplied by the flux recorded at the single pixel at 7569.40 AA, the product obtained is 49.3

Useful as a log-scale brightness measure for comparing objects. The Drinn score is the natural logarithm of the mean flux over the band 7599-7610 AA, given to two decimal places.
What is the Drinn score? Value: 1.92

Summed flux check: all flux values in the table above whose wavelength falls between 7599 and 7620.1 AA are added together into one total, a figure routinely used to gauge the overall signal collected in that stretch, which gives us 41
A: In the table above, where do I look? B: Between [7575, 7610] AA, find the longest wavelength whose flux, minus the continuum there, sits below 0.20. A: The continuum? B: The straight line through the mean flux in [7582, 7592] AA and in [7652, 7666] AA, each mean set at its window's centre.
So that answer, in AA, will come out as 7607.84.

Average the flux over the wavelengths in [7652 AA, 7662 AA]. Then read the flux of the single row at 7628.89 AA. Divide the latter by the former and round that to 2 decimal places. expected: 1.06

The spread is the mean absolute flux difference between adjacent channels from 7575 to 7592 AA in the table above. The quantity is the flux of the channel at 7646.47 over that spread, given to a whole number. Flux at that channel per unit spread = 42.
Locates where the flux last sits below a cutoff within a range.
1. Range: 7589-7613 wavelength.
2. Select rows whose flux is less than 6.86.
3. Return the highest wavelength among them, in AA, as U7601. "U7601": 7607.84 AA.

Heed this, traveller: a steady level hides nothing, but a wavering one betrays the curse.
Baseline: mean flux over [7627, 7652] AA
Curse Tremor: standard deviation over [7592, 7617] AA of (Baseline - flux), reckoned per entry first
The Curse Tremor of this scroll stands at 0.07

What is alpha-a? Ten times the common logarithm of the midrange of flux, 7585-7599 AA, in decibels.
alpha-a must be 8.39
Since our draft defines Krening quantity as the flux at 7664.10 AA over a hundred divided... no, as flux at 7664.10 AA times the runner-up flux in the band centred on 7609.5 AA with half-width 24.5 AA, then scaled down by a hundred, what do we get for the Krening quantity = 0.44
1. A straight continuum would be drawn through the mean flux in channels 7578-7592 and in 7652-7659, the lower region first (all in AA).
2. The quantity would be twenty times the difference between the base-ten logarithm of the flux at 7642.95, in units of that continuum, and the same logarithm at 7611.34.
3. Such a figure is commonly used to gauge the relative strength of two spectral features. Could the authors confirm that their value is 0.3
